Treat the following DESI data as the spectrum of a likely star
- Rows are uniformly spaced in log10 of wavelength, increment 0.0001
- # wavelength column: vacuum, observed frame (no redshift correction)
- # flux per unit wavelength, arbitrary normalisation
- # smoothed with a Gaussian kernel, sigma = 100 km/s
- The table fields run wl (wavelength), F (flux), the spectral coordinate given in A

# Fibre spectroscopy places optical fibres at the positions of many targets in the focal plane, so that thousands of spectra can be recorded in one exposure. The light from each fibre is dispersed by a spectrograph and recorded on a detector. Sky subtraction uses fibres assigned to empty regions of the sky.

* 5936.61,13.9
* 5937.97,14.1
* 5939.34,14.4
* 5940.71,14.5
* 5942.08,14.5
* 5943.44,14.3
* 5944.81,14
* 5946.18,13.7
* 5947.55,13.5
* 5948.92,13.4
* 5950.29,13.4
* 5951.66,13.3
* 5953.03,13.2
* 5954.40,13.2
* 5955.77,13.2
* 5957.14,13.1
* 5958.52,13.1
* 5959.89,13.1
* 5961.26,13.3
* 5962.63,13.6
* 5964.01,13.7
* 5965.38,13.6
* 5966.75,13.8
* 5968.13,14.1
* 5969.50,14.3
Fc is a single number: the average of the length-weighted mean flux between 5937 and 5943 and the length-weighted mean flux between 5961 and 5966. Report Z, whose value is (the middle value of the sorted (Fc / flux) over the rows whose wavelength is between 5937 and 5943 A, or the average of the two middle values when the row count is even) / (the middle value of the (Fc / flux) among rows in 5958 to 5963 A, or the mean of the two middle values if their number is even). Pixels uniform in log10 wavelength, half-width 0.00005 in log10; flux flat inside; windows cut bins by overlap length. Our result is 0.91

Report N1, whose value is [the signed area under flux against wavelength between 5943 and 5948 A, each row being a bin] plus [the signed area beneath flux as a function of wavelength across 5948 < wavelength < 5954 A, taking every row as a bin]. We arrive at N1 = 149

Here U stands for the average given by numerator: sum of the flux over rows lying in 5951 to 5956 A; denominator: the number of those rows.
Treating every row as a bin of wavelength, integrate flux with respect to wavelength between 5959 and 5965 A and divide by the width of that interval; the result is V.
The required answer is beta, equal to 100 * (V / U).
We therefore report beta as 102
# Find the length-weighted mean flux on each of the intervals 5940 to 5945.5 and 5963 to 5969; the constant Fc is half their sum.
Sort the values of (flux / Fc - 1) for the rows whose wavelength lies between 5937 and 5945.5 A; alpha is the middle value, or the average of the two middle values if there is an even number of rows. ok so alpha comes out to 0.02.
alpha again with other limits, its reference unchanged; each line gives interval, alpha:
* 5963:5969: -0.02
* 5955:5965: -0.06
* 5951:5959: -0.06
